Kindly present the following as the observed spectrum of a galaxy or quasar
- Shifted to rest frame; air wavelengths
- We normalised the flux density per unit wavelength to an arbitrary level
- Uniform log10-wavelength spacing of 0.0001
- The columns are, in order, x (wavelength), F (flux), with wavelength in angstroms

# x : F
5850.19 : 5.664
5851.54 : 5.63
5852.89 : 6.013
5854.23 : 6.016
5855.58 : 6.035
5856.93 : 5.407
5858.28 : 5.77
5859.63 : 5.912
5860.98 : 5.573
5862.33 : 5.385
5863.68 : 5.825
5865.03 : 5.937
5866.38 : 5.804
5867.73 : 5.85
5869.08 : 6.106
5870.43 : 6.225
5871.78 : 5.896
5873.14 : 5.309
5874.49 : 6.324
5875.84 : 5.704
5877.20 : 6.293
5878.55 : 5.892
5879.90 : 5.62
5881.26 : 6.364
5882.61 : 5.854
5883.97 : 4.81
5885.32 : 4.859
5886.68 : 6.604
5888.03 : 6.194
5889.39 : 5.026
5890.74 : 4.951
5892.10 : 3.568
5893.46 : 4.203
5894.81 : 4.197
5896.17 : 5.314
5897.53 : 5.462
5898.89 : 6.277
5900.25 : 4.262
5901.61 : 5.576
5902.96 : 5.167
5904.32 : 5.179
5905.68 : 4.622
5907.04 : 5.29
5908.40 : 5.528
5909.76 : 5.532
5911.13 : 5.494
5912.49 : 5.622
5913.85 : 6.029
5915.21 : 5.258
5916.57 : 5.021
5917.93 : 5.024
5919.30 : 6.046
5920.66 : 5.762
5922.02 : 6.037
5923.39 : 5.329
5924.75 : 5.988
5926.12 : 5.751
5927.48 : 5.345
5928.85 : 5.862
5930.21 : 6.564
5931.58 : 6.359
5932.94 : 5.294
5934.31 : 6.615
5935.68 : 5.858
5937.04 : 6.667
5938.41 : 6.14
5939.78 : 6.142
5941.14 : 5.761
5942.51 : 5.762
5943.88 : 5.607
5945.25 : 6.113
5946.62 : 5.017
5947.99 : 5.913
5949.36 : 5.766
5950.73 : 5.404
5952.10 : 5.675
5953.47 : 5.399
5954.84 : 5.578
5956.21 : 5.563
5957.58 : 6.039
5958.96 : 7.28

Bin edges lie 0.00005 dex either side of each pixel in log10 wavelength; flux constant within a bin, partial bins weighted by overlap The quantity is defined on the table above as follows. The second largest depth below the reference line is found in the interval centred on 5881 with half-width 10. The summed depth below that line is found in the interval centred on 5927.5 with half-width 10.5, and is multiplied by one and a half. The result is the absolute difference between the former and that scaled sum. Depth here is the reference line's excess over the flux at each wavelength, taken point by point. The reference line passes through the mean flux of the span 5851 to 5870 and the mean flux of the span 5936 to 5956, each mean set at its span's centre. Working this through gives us 3.5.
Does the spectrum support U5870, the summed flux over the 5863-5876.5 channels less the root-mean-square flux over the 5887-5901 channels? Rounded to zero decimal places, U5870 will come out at 54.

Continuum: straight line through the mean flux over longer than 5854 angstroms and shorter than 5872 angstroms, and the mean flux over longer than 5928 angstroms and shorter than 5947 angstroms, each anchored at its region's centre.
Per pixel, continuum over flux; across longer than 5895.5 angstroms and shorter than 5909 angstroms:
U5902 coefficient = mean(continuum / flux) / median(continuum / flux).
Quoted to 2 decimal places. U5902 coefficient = 1.02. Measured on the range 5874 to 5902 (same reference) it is 1.06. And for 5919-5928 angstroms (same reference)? 1.01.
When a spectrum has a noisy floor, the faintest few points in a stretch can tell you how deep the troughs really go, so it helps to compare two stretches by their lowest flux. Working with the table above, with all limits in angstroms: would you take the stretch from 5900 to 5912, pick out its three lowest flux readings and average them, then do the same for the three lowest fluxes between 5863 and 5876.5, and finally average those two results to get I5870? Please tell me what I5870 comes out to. 5.1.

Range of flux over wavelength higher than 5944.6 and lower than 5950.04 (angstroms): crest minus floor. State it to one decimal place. 1.1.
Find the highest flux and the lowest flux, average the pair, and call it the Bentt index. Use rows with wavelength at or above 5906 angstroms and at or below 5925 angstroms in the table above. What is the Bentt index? 5.53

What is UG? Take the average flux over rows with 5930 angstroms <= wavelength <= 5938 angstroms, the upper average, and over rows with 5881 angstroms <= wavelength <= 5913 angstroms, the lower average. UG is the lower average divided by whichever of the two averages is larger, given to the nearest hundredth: 0.84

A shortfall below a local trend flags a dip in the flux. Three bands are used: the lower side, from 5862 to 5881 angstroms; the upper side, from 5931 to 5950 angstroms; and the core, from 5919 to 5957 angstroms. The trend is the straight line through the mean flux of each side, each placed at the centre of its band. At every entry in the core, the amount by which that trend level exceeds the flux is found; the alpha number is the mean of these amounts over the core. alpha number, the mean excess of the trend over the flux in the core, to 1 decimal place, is 0.1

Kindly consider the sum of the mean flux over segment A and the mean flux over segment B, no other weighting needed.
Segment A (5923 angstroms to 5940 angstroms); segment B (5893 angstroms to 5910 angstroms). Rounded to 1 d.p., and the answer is 11.1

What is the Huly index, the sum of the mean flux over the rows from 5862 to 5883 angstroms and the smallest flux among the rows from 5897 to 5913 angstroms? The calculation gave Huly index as 10.2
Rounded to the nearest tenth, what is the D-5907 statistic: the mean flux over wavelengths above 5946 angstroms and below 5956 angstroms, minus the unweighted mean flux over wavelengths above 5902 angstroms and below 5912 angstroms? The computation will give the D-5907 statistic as 0.3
